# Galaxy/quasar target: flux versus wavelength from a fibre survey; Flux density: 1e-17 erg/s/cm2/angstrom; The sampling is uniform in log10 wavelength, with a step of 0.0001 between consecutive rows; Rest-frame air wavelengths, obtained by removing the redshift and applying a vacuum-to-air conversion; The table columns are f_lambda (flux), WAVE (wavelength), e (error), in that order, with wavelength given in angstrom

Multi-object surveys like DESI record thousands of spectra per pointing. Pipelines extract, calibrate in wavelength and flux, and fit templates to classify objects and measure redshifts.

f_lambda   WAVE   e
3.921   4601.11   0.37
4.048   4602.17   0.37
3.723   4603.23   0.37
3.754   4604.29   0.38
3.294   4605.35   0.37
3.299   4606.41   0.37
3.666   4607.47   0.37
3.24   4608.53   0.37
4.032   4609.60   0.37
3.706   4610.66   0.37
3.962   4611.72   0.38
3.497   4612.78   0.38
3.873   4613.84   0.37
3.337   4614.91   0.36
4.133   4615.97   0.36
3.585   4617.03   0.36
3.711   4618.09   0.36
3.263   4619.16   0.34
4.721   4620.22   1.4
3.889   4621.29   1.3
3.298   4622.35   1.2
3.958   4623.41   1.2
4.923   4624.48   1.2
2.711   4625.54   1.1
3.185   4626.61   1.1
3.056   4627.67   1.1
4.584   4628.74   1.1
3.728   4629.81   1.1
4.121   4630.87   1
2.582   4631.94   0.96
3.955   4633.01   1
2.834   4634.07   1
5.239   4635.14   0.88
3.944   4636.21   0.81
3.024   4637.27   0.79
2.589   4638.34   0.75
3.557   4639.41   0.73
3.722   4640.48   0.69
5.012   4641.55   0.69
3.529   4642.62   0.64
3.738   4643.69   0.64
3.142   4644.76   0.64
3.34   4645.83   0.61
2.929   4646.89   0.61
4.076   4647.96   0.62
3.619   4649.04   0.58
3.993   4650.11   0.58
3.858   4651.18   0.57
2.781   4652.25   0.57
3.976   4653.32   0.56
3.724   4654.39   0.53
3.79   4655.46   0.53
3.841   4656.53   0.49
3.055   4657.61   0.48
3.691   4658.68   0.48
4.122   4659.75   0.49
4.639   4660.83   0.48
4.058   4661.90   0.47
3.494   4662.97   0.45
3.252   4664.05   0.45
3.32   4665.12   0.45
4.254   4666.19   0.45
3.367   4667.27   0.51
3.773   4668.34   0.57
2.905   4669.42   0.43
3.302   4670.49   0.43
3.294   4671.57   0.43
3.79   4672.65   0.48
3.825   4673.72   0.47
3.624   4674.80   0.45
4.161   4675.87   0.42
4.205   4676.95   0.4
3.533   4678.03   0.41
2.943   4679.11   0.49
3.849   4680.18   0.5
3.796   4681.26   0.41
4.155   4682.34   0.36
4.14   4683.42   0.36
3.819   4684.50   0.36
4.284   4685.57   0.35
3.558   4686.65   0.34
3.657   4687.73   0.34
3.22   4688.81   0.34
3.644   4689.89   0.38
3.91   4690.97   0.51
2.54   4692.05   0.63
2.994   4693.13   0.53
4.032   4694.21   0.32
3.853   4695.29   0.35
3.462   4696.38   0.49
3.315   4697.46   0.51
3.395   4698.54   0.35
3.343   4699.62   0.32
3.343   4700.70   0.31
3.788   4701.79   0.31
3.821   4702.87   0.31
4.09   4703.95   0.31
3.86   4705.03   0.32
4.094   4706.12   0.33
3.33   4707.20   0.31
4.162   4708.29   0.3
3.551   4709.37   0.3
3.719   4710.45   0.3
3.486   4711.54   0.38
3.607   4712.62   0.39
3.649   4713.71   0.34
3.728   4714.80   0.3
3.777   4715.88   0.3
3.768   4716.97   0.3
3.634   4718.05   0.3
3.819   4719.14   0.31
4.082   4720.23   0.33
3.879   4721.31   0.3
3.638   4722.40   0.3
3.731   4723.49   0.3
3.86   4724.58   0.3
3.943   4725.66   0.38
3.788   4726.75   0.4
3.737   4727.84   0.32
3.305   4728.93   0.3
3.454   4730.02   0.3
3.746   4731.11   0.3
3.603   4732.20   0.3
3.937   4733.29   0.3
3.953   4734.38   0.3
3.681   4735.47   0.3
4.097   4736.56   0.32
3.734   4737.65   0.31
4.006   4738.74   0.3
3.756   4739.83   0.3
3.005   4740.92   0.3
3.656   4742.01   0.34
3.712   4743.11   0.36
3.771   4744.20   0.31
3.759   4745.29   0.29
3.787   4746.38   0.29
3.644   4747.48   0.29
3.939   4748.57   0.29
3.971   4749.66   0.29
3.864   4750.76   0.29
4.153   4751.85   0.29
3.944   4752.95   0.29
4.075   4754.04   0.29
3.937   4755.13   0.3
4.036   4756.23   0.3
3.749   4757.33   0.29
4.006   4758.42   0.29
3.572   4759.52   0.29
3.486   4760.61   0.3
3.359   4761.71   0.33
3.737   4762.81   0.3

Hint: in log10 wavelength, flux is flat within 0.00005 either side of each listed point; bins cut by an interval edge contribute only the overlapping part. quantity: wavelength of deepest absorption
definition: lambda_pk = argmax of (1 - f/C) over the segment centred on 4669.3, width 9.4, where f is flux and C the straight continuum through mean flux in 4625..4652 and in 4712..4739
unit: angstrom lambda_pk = 4669.42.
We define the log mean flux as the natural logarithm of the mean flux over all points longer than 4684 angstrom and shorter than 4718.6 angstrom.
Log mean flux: 1.29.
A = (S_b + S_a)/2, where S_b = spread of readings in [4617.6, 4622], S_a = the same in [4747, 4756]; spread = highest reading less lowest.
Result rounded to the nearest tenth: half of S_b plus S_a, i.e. 1.0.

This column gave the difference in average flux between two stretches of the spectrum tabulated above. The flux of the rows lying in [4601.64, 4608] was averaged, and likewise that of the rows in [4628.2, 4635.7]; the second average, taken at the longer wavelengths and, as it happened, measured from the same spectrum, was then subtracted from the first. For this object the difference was -0.23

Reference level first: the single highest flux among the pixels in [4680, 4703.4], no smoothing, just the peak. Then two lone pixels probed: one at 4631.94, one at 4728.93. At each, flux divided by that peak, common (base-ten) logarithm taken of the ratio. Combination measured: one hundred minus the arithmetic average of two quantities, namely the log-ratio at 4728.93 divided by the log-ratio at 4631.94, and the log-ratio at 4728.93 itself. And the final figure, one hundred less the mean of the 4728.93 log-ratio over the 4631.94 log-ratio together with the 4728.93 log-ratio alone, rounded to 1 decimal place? 99.8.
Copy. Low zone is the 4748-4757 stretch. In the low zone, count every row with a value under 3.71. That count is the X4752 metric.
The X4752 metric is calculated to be 0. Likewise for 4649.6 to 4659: 3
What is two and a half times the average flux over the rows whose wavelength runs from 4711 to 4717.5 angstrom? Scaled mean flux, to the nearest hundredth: 9.17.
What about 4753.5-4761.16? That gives 9.59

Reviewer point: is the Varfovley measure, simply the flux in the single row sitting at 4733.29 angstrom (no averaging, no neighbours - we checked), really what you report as 3.937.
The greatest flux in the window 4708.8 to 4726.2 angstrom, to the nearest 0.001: 4.082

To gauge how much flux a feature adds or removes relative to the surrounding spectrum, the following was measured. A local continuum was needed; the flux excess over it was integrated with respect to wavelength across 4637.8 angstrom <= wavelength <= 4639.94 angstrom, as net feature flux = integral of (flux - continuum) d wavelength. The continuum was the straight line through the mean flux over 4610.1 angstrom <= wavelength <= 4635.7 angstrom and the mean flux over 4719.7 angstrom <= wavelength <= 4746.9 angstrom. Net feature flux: -1.4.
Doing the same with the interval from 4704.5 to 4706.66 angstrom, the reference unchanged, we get 0.5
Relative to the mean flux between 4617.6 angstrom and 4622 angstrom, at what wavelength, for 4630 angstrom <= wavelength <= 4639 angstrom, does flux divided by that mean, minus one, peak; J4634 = 4635.14 angstrom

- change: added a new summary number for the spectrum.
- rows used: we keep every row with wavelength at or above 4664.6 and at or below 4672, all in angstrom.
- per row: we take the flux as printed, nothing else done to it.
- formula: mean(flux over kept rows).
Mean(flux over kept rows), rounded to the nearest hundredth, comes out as 3.46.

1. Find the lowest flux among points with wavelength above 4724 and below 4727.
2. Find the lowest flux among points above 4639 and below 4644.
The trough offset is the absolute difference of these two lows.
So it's 0.259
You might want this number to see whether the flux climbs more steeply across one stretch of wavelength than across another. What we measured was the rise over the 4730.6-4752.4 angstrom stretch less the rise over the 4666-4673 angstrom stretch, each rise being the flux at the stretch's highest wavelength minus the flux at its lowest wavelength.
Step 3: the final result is 0.87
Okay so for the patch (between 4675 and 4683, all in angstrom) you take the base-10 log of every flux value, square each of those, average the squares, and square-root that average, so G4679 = 0.580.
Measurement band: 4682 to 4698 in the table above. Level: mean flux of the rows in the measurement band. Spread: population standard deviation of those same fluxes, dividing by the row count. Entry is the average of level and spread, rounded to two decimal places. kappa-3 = 2.05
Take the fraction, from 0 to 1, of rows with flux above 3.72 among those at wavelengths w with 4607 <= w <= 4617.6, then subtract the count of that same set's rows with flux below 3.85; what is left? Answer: -5.6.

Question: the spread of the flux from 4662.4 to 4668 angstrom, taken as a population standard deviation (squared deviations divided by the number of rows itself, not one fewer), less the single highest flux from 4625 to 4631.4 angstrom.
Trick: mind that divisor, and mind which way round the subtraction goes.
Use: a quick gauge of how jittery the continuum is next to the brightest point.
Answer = -4.2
